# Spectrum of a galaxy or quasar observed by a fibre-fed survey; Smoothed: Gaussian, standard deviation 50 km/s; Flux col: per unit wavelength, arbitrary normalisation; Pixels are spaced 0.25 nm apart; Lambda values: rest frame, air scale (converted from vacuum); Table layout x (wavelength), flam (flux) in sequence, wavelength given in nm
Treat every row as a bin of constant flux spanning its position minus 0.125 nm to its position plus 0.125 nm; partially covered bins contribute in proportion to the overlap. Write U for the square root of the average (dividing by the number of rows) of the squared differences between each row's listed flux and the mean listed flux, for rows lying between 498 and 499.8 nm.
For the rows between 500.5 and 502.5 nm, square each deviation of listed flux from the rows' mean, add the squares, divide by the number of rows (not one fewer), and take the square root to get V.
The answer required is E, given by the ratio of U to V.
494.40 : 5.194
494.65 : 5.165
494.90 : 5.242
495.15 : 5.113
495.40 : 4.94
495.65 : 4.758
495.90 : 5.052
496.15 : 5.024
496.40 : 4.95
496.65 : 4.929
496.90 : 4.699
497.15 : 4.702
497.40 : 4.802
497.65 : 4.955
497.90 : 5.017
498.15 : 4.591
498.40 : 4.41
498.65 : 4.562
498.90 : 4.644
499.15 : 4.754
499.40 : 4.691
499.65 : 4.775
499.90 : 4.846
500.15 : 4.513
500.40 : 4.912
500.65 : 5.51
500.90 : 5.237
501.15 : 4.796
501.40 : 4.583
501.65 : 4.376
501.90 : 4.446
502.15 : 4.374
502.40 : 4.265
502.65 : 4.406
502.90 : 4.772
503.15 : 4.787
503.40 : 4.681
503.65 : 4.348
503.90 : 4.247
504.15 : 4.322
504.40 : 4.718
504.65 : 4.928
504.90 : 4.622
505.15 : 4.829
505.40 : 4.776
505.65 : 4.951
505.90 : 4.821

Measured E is 0.28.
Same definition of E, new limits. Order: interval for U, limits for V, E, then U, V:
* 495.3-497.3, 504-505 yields 0.61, 0.13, 0.22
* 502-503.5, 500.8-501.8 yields 0.65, 0.21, 0.32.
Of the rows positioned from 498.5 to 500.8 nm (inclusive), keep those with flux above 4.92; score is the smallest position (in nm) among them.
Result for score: 500.65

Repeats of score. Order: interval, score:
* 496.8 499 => 497.65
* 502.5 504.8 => 504.65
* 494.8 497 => 494.90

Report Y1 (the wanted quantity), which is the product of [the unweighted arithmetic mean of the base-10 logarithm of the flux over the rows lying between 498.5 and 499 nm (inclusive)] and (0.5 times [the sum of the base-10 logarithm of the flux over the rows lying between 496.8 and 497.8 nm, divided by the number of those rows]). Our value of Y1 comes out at 0.225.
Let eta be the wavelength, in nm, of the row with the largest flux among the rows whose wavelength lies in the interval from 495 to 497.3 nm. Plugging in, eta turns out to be 495.15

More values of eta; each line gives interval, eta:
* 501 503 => 501.15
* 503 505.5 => 504.65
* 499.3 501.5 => 500.65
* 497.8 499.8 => 497.90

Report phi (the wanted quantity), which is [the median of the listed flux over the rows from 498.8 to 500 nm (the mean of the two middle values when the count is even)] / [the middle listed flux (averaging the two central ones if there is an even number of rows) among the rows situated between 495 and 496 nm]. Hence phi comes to 0.95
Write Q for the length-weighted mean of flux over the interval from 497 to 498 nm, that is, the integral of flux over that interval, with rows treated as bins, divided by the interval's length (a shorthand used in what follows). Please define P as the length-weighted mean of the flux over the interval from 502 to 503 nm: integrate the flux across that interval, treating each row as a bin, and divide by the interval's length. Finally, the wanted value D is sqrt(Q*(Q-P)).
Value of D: 1.4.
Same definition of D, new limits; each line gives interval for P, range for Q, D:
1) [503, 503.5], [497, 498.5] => 0.2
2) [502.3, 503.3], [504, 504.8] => 0.6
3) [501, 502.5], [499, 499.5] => 1.0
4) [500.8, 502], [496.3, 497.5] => 0.8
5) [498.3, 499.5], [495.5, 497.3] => 1.1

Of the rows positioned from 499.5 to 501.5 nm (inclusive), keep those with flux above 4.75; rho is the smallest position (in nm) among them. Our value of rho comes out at 499.65 nm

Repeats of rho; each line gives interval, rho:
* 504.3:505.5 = 504.65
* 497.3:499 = 497.40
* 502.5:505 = 502.90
